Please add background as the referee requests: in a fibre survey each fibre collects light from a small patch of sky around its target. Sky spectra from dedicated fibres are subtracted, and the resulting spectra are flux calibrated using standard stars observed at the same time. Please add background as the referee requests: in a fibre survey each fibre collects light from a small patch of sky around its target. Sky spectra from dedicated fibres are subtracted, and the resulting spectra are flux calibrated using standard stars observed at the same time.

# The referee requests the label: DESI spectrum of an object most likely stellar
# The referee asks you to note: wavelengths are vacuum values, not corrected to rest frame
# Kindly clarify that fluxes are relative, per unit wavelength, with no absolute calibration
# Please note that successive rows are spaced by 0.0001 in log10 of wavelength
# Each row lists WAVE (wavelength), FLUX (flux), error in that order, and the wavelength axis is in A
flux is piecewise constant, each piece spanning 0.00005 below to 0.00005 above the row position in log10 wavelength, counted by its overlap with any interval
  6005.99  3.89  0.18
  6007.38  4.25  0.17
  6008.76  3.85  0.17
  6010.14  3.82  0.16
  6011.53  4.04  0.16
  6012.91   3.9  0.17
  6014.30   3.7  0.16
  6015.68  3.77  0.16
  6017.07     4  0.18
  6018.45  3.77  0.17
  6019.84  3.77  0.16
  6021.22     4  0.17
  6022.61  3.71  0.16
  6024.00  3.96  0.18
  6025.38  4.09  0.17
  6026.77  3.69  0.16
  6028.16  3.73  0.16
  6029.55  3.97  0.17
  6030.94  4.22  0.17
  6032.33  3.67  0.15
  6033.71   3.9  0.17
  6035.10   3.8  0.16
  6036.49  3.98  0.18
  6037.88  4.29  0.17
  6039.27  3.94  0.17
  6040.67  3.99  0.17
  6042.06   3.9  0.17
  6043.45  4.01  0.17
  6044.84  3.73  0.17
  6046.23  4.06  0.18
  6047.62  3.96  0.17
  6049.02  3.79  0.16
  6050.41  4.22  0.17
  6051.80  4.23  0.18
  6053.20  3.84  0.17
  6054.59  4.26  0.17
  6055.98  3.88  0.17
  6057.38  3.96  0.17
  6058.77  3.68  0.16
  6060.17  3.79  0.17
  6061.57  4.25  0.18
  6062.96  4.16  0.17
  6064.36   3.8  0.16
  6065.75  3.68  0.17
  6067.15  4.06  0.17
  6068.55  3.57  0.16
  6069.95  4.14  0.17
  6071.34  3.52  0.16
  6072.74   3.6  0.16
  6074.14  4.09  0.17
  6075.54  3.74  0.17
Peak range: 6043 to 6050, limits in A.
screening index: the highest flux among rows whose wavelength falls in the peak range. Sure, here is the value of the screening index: 4.06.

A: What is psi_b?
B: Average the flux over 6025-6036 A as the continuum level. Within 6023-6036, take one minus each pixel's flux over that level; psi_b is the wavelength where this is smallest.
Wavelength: 6030.94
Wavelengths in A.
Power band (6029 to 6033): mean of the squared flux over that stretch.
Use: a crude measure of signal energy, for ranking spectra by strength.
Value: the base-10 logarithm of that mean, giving 1.20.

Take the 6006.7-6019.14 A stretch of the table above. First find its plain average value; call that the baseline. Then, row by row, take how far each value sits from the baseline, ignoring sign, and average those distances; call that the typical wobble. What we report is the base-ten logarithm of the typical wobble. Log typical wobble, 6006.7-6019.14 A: -0.88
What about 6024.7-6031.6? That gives -0.74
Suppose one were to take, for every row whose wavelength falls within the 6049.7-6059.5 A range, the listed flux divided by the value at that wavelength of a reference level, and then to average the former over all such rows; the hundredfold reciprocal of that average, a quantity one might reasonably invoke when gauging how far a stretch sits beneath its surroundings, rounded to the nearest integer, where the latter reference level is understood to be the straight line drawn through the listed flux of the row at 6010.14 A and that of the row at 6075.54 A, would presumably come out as 94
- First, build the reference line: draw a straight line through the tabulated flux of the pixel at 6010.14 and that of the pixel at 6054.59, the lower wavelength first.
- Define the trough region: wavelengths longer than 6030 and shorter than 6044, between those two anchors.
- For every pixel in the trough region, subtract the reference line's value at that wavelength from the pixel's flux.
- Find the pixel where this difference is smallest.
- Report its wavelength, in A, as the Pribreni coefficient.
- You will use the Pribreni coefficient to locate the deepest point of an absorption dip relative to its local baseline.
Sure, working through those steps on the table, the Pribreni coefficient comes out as 6032.33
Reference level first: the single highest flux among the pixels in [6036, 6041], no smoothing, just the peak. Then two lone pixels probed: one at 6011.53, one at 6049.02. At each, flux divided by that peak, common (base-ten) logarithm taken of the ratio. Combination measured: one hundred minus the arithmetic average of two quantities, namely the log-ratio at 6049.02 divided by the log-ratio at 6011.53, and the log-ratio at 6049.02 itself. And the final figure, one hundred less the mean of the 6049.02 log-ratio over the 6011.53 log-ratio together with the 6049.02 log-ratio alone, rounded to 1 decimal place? 99.0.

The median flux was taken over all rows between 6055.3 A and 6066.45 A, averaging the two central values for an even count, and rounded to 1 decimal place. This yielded 3.8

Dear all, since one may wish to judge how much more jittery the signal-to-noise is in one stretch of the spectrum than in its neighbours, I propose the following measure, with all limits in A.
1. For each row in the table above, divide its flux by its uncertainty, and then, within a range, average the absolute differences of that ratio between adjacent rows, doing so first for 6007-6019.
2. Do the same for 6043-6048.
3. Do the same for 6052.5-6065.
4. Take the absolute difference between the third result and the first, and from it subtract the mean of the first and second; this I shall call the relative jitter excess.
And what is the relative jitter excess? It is -1.1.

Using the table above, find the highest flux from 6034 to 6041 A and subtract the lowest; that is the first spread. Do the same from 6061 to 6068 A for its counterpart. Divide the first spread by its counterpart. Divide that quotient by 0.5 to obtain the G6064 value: 1.72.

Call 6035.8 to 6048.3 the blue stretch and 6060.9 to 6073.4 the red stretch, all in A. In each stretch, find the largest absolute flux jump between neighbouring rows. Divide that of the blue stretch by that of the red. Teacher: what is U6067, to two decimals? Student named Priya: 0.56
